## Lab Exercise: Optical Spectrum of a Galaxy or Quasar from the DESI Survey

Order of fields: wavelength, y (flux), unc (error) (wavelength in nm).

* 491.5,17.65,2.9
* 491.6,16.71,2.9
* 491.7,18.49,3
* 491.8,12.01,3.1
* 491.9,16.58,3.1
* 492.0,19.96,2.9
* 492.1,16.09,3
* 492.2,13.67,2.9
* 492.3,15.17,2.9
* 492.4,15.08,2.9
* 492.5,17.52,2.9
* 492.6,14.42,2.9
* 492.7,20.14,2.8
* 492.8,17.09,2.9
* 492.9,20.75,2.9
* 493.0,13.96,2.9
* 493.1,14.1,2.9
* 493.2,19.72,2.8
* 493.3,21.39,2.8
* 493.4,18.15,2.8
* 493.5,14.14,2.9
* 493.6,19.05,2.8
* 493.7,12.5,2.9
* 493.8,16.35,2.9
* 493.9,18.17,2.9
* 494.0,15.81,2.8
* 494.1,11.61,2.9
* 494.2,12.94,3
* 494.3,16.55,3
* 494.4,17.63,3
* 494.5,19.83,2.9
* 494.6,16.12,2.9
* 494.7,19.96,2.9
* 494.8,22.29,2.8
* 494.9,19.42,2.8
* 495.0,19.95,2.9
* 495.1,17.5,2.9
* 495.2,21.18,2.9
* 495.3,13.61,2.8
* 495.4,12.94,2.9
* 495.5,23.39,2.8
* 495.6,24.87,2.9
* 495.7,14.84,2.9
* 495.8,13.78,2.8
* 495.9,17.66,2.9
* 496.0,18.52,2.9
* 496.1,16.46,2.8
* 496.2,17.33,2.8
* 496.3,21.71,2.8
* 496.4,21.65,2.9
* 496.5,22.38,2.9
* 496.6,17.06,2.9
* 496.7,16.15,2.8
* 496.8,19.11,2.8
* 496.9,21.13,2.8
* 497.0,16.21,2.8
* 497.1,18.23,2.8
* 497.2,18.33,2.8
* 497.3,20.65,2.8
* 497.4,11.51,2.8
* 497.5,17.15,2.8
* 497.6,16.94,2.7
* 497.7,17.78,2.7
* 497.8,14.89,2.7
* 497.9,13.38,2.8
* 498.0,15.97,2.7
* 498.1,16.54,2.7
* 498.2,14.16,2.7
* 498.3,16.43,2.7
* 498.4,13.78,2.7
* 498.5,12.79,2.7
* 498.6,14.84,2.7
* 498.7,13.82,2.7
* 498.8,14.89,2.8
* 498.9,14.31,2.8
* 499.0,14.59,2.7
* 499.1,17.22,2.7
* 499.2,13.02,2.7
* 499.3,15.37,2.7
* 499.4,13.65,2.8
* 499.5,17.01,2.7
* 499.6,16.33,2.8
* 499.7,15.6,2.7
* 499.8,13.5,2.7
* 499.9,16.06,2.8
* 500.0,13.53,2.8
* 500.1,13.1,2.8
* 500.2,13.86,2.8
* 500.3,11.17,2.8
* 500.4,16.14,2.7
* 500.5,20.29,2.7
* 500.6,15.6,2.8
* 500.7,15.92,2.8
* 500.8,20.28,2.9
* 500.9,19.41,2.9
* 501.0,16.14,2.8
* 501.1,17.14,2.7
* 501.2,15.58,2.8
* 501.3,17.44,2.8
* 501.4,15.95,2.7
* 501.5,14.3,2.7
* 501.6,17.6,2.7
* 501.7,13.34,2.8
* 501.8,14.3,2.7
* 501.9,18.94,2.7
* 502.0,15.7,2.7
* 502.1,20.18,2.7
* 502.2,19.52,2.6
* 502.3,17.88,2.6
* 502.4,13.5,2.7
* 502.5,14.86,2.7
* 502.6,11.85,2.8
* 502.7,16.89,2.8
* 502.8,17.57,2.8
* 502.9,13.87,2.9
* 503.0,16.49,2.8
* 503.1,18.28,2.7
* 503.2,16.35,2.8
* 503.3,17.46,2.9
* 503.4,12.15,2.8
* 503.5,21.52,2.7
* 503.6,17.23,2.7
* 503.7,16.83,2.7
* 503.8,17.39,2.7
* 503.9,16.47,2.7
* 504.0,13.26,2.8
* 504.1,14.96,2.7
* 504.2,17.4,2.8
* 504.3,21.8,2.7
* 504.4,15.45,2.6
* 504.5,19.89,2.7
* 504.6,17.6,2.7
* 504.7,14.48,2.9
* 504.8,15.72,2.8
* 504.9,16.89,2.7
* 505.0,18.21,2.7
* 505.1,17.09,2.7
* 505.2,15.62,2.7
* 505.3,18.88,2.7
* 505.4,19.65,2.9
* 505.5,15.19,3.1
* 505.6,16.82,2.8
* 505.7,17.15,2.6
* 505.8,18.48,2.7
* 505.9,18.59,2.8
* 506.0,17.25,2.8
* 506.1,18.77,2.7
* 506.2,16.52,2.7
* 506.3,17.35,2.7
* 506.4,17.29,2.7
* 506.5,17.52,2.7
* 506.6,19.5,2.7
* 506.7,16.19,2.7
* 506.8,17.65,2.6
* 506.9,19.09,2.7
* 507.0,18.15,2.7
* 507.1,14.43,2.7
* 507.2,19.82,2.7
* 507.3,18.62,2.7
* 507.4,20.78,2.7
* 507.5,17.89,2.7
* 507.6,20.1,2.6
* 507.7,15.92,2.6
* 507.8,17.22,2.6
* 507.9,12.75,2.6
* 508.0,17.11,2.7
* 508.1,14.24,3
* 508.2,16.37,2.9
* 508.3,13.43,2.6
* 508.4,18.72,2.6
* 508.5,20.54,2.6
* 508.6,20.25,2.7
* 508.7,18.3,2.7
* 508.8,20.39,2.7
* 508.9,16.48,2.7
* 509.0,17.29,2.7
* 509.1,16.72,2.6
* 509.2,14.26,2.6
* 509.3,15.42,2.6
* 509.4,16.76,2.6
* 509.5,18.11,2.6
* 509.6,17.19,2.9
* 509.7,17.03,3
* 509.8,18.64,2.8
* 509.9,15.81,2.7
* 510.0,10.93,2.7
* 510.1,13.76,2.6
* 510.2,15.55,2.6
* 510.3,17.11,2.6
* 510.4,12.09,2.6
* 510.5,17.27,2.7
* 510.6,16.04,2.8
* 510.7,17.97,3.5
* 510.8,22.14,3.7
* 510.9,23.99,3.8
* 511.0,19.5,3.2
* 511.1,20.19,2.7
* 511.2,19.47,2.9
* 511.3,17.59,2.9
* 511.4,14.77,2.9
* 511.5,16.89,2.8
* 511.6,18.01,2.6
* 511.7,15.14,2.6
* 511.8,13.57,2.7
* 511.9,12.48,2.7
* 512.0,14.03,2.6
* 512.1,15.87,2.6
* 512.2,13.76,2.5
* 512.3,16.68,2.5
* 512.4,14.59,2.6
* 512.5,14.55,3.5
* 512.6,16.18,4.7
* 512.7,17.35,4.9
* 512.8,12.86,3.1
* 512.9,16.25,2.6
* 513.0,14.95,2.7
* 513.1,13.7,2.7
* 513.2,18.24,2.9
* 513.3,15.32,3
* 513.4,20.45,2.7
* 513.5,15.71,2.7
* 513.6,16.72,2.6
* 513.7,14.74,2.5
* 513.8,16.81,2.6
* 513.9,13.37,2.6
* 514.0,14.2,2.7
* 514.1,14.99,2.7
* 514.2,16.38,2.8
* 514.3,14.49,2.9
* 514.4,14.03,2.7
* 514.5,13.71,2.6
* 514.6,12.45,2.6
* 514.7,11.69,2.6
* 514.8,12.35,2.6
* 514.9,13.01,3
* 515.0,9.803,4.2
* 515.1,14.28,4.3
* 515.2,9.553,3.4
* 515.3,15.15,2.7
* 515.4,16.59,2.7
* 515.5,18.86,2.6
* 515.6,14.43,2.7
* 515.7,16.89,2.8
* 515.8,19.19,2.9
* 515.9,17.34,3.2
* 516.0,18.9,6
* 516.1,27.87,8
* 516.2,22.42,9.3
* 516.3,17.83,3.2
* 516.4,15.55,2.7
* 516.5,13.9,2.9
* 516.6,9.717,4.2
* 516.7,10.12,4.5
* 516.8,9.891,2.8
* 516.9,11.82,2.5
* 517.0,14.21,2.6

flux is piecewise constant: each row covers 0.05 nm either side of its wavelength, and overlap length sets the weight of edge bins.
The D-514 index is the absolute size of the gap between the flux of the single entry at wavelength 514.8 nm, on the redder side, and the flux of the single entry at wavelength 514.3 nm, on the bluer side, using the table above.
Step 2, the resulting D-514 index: 2.1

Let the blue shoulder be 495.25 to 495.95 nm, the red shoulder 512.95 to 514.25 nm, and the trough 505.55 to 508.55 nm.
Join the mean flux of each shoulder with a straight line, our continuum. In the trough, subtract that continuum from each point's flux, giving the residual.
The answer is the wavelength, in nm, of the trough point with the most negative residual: 507.9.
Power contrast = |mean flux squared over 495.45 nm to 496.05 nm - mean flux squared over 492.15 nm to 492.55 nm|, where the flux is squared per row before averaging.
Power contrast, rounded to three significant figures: 134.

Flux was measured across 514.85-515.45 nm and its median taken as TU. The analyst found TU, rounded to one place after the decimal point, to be 13.6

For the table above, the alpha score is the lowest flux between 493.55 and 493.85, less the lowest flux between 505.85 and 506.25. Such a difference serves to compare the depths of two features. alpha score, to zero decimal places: -4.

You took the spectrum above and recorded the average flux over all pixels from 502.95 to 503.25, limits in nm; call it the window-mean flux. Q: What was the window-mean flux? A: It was 17.0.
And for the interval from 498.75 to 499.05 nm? 14.6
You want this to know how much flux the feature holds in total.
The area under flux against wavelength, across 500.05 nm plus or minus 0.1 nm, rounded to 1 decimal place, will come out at 2.7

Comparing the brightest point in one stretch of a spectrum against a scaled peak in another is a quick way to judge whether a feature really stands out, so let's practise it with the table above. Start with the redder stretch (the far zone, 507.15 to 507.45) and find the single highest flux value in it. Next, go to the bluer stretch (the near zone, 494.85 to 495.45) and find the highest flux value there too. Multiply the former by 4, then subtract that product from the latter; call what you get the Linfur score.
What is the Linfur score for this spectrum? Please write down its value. -62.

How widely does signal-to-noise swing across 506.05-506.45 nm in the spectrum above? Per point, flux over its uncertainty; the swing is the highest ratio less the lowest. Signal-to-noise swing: 0.83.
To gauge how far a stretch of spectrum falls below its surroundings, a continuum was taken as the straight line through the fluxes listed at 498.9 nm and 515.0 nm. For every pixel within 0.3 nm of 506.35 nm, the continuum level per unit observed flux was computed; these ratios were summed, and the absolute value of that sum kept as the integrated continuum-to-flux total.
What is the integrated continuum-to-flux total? 4.1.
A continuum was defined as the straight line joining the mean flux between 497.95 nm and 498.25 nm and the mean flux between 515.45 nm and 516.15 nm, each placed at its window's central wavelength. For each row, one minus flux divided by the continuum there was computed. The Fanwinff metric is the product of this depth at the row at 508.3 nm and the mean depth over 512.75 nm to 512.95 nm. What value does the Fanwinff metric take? 0.050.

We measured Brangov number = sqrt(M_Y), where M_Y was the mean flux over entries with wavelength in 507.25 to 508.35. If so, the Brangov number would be 4.09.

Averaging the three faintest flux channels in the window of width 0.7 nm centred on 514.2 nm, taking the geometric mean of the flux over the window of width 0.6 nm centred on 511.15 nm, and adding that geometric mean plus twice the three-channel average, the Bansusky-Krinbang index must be 46.5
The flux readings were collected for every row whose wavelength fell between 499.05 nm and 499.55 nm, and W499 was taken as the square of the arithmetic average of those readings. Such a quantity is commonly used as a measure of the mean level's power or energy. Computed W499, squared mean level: 233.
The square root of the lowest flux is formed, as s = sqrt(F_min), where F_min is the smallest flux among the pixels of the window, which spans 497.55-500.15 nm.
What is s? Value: 3.6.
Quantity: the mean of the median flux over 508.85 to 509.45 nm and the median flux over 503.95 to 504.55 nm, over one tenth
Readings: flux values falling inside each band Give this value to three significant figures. 165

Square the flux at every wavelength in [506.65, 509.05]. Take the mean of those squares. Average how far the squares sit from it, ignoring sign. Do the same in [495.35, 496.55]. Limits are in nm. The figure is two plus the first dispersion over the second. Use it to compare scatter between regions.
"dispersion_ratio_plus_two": 2.5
